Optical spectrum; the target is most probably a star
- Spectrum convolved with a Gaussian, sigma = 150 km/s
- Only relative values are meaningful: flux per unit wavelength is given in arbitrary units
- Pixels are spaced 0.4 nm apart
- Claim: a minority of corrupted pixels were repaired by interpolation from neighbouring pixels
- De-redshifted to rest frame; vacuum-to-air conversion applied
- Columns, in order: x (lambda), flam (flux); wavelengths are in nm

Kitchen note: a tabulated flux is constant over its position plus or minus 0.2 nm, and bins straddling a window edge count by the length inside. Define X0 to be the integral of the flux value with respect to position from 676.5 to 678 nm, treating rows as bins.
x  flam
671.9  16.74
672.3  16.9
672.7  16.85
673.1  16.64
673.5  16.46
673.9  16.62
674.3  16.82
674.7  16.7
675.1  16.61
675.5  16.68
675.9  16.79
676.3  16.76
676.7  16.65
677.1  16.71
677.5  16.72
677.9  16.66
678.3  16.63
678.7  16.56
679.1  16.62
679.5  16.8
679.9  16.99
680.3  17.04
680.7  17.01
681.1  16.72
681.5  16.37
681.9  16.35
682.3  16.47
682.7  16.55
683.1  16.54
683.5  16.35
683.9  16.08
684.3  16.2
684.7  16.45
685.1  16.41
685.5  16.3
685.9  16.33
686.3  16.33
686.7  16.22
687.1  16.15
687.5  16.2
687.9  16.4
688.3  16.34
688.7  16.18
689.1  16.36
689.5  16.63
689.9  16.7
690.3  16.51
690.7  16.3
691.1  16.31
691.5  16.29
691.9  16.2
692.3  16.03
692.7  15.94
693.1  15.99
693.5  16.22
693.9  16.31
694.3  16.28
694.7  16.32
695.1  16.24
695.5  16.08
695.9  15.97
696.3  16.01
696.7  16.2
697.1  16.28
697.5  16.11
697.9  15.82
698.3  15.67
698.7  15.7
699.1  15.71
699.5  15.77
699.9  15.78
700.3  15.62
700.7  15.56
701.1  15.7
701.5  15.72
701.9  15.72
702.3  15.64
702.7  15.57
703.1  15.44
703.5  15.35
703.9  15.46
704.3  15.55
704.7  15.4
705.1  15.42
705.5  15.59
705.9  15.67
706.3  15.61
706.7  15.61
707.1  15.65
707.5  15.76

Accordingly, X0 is 25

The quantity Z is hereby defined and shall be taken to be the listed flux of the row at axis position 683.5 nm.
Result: 16.35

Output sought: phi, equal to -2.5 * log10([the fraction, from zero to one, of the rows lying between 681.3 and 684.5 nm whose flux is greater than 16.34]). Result 0.31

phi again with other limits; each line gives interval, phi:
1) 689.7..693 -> 1.51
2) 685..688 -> 1.51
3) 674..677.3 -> 0.00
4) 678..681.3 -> 0.00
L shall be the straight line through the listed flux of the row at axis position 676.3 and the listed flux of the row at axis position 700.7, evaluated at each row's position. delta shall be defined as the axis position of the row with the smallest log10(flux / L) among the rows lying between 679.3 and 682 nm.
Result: 681.9 nm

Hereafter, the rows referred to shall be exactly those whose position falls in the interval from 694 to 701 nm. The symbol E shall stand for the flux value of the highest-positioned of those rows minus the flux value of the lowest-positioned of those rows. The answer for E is -0.72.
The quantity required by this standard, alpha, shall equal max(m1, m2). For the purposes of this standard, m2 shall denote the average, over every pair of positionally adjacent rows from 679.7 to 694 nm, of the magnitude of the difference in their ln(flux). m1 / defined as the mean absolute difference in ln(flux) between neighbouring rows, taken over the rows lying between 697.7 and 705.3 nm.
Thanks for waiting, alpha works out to 0.0075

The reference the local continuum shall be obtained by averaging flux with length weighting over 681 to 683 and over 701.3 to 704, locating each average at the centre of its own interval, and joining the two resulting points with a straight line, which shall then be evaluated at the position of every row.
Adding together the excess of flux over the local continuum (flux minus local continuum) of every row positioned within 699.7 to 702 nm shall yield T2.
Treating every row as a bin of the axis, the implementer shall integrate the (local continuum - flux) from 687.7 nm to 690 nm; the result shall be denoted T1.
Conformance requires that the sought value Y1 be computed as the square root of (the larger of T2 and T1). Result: 0.52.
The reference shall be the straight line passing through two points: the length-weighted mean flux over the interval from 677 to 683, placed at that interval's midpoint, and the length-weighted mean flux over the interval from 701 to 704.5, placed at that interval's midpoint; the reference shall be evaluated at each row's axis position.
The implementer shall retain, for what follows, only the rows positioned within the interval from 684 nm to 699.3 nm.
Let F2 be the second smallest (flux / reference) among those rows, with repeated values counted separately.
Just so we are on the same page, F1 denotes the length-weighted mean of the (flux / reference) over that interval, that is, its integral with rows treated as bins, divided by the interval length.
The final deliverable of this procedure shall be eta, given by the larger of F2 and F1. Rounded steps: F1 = 1.006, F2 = 0.989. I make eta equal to 1.006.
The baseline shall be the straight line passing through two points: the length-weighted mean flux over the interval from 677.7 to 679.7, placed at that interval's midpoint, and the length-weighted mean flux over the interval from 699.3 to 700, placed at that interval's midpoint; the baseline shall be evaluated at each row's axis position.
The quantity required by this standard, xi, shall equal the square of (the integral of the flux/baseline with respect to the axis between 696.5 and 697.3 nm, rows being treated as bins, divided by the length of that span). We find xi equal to 1.04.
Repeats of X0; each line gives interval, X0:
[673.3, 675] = 28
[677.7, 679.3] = 27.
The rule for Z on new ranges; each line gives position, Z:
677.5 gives 16.72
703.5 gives 15.35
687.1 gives 16.15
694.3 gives 16.28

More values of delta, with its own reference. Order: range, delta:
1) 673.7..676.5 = 673.9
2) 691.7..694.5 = 692.7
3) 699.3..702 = 700.7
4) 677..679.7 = 678.7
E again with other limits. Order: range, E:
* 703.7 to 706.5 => 0.15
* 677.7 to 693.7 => -0.44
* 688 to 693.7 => -0.12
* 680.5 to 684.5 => -0.81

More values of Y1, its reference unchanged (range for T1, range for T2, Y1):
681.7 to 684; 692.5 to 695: 1.14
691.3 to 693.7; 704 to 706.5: 0.77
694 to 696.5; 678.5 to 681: 1.23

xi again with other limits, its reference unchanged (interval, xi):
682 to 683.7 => 1.00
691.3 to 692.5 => 1.01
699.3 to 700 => 1.00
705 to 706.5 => 1.01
